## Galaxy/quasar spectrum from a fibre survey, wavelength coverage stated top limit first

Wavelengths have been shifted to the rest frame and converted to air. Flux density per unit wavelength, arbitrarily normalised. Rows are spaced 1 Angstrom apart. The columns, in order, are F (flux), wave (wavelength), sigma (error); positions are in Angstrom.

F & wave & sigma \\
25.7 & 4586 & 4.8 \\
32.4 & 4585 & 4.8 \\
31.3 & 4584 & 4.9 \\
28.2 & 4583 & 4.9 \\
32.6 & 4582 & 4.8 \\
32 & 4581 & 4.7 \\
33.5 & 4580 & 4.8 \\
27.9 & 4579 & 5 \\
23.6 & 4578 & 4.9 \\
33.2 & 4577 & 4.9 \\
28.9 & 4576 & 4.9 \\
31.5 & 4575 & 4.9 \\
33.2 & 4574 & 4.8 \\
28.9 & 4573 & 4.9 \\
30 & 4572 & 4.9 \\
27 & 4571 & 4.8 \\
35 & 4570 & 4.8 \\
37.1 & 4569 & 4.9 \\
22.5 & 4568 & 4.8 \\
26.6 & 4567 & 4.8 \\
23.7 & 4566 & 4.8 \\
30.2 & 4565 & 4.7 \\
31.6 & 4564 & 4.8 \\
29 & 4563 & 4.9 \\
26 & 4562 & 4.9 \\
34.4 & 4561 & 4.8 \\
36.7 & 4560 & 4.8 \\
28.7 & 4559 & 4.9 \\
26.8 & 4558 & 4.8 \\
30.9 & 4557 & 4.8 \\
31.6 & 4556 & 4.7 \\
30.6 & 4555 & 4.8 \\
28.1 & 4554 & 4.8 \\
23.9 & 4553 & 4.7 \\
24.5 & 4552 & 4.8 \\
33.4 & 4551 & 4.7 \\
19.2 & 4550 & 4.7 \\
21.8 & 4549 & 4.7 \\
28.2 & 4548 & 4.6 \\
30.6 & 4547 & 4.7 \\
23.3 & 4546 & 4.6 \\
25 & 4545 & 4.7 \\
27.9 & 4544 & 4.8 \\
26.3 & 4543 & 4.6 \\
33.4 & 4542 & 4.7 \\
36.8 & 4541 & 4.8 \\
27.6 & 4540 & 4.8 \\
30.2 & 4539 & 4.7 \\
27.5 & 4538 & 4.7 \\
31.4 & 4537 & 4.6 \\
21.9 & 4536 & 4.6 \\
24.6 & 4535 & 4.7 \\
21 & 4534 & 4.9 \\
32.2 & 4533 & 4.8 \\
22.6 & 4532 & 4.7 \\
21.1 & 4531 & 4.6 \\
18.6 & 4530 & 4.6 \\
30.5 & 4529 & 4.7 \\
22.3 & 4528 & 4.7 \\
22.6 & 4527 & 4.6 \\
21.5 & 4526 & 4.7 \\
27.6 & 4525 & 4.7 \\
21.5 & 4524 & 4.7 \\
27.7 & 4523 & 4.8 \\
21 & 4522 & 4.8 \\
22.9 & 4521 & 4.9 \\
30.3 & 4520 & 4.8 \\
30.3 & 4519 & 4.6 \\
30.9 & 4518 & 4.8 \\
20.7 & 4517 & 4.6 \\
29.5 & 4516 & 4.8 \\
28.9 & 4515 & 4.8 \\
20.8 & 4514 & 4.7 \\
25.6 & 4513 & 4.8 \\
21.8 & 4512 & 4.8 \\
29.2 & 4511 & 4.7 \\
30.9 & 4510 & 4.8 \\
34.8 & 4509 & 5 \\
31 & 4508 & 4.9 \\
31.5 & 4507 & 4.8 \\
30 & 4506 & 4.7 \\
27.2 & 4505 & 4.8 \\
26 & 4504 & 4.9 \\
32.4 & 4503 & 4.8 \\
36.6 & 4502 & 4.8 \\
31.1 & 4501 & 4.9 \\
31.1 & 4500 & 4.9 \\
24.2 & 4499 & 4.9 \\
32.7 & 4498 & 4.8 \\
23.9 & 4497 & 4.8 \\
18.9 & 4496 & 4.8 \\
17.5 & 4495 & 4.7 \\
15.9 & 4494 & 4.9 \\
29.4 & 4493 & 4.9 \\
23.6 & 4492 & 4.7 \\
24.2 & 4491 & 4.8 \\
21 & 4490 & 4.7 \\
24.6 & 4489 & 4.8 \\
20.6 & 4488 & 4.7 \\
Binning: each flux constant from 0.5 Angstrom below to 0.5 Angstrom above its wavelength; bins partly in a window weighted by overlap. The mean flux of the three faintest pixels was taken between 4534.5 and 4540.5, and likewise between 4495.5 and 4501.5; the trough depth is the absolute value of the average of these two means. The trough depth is 23.5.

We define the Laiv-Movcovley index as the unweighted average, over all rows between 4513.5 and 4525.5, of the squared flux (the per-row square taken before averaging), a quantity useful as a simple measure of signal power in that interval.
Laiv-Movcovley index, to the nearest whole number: 693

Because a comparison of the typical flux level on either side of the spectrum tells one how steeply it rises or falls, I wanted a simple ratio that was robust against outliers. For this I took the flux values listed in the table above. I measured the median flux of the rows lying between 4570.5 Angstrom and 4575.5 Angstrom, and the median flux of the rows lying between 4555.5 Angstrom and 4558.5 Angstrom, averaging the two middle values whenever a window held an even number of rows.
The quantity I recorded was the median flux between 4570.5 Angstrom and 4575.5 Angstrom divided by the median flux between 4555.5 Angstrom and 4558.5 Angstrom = 0.97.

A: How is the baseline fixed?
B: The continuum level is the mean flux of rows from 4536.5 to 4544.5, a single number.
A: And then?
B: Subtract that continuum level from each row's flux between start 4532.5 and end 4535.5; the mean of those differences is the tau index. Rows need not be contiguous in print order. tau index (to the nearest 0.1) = -4.2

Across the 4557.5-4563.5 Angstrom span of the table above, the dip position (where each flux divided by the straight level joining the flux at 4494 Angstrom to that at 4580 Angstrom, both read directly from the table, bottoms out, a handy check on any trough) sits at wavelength 4562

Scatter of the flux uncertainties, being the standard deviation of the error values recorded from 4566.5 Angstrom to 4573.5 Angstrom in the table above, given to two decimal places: 0.05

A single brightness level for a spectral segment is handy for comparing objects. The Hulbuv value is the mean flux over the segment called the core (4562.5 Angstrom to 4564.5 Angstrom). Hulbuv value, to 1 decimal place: 30.3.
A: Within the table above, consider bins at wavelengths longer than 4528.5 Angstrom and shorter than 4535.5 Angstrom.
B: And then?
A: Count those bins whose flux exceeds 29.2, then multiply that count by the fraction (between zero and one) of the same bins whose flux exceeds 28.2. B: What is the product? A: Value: 0.6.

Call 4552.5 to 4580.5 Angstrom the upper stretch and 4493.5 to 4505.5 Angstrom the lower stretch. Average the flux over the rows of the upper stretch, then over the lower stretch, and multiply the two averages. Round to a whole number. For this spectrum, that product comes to 785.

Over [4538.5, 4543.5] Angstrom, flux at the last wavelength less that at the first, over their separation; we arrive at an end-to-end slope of -1.0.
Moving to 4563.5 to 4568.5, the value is -2.3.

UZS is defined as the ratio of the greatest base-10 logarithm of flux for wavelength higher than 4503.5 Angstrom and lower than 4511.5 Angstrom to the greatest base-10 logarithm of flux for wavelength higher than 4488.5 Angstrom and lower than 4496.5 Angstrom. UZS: 1.05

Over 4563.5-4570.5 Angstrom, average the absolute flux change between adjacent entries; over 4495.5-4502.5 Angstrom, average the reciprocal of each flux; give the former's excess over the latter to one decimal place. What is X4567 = 5.2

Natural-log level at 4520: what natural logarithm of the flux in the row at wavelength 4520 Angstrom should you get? 3.41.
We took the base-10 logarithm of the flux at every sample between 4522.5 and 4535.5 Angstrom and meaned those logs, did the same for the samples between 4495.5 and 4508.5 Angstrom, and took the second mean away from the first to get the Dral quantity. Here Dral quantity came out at -0.08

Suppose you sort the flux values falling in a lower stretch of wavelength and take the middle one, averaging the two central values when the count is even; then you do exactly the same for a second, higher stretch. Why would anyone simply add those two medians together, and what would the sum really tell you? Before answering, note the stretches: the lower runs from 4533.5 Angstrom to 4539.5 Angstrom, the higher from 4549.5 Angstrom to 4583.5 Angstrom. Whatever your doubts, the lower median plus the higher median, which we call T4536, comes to 56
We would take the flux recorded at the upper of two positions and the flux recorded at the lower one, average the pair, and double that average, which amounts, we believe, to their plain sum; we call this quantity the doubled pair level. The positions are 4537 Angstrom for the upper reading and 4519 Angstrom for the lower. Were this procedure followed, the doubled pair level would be 62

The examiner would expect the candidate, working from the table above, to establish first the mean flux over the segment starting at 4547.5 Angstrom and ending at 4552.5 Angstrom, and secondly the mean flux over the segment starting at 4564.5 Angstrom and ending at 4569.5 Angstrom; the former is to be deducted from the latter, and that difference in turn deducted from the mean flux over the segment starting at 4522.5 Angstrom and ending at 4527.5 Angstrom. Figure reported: 21.6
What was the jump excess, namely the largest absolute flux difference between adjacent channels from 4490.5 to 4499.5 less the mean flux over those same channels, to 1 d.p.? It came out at -9.9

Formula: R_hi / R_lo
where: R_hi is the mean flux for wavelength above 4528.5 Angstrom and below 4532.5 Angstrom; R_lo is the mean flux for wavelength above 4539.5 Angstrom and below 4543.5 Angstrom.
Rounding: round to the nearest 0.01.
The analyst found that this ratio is 0.75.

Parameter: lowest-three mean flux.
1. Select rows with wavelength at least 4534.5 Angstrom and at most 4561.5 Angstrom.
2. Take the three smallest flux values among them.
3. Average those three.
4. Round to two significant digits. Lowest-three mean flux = 21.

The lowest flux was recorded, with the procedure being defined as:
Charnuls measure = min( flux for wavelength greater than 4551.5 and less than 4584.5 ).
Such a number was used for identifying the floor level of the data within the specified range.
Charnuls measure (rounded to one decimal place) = 22.5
